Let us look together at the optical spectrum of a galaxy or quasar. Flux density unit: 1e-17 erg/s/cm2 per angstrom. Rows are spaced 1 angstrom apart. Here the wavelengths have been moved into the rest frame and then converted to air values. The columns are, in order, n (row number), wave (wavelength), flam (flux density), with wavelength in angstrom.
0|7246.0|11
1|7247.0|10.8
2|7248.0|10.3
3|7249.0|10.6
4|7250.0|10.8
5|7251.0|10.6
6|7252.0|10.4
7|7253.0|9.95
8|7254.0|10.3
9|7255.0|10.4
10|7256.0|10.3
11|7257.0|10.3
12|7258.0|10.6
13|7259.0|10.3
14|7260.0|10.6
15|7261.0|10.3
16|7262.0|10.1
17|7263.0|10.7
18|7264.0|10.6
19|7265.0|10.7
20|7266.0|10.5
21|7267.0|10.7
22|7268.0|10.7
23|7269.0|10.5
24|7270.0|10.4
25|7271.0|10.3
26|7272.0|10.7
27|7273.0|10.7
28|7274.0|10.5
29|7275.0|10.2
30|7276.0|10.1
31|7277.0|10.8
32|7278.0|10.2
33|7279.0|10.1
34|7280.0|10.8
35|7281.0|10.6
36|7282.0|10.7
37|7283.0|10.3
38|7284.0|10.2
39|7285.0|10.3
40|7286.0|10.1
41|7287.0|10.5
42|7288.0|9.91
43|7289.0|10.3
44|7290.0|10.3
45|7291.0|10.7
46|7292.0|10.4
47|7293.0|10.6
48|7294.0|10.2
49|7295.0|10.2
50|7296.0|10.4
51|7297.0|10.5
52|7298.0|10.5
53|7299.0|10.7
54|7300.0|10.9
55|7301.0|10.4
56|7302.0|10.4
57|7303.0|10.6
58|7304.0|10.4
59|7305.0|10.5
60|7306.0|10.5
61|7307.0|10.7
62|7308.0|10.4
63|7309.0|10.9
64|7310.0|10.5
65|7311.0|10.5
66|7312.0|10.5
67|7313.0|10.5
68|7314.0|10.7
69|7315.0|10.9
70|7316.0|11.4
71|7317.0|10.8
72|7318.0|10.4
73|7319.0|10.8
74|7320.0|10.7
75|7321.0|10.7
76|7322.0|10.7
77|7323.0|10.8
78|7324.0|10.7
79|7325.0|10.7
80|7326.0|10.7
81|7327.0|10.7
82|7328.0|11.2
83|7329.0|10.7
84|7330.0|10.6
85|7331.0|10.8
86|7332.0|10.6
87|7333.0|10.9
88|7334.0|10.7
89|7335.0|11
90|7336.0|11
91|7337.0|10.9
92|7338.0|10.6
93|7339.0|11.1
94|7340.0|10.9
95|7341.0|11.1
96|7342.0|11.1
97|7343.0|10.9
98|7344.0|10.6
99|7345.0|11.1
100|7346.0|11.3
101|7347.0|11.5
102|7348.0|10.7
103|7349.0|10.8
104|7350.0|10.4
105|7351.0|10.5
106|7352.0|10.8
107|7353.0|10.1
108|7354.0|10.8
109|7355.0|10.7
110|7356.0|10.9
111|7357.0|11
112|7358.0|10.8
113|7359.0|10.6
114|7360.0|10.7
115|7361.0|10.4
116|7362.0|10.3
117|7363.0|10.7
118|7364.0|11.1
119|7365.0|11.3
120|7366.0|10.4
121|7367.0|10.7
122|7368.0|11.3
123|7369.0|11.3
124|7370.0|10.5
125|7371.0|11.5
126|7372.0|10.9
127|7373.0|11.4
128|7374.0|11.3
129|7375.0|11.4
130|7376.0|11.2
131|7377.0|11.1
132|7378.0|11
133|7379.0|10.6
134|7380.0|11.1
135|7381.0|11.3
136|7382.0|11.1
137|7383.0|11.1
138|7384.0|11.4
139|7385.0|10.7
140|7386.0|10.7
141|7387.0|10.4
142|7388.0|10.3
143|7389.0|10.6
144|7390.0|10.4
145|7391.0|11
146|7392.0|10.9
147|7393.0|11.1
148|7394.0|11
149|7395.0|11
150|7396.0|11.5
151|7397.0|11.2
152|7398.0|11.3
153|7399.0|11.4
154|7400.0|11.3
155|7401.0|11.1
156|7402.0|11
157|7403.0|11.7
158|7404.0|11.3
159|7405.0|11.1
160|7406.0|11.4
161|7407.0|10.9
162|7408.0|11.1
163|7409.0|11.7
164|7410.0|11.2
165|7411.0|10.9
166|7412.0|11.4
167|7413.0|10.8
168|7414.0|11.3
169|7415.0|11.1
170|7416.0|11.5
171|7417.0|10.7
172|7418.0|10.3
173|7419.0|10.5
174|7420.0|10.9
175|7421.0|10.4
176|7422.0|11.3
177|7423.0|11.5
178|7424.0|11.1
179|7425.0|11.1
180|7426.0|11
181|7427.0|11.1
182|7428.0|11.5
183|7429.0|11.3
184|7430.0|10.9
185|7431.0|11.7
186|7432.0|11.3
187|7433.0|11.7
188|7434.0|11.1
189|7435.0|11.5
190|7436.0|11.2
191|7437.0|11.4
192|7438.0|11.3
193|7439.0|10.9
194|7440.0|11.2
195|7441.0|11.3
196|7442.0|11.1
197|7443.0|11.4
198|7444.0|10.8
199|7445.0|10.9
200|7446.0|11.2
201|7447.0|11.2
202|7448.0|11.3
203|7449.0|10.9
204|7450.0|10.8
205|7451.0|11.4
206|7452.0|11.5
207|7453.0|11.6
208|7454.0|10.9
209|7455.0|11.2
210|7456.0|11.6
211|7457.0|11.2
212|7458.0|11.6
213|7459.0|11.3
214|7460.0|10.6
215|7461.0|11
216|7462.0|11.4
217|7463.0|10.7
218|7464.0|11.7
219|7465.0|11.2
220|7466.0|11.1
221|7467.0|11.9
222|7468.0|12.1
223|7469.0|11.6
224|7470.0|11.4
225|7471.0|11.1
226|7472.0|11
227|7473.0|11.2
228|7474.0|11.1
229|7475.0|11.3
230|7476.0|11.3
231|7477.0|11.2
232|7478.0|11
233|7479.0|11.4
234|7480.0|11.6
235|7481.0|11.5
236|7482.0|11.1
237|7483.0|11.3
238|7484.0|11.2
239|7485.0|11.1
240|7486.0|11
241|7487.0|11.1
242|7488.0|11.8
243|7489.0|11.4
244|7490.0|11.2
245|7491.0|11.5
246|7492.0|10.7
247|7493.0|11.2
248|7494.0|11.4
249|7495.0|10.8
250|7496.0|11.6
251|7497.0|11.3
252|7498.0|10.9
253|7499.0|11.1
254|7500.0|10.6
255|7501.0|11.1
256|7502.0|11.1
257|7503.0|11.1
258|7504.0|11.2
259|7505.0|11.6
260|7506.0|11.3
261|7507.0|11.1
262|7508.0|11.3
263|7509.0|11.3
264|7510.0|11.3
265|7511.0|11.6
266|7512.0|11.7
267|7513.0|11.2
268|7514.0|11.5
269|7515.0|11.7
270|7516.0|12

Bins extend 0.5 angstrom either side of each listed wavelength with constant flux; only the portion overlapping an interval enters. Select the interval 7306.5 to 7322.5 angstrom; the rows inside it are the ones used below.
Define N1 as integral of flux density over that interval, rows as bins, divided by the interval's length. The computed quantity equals 10.69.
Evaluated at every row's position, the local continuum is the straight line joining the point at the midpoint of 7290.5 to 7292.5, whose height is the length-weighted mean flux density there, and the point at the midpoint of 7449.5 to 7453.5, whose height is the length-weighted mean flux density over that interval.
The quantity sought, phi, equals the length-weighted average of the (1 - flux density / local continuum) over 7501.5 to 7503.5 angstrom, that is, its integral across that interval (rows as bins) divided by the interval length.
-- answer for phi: 0.041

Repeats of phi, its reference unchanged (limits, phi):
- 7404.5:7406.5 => -0.013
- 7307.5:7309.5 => -0.002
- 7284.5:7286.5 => 0.031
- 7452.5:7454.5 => 0.007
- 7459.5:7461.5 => 0.050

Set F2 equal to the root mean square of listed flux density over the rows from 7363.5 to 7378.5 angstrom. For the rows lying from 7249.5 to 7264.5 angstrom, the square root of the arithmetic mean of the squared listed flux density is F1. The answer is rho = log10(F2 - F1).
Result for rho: -0.2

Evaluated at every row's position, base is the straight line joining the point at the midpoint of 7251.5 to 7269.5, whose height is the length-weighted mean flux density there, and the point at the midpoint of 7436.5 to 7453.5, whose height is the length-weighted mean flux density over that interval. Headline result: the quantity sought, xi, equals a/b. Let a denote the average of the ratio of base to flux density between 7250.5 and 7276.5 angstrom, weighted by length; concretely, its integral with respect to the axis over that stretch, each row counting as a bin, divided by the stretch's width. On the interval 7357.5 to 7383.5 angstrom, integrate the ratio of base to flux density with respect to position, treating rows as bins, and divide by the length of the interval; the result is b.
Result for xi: 1.01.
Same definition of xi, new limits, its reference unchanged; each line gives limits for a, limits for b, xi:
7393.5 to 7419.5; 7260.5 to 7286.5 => 0.99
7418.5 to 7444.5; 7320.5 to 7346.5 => 1.01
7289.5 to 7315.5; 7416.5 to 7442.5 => 1.01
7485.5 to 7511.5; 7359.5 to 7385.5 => 1.03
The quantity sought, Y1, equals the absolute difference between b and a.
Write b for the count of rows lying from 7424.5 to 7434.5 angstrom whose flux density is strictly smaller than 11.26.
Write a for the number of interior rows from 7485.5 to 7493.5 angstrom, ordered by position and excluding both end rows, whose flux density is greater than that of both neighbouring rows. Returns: 3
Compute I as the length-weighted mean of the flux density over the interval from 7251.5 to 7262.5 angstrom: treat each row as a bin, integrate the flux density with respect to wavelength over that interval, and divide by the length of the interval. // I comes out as 10.3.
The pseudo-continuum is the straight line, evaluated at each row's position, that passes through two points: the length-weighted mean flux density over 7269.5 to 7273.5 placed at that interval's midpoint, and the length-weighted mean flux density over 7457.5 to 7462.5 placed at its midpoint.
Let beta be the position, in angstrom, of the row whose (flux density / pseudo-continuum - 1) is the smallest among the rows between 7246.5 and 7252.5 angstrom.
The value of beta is 7248.0 angstrom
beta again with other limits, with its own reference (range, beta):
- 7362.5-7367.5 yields 7366.0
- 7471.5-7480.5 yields 7478.0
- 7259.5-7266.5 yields 7262.0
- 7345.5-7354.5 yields 7353.0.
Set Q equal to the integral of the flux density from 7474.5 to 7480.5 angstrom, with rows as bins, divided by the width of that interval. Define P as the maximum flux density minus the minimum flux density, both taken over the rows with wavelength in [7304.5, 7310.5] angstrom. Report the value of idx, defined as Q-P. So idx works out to 10.8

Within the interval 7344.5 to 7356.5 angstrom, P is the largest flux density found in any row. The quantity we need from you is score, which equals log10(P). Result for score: 1.061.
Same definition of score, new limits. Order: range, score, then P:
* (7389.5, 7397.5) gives 1.061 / 11.5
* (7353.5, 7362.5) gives 1.041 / 11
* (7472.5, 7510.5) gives 1.072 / 11.8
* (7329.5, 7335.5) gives 1.041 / 11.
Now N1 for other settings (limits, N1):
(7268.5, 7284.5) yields 10.44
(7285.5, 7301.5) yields 10.41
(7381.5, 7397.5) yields 10.90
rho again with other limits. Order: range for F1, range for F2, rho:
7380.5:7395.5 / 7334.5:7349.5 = -1.0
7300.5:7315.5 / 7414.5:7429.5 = -0.3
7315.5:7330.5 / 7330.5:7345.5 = -0.9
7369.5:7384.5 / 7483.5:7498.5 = -1.1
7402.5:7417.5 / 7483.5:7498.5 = -2.2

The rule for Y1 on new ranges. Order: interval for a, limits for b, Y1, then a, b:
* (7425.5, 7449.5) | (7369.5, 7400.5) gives 13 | 8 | 21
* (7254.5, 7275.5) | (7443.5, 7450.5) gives 2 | 4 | 6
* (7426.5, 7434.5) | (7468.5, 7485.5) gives 6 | 3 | 9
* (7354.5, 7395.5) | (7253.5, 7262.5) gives 2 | 11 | 9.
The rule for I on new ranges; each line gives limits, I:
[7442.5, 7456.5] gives 11.2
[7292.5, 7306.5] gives 10.5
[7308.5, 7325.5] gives 10.7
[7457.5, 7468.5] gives 11.3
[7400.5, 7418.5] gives 11.1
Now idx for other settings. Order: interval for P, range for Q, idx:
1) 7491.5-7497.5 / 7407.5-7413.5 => 10.3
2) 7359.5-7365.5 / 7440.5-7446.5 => 10.1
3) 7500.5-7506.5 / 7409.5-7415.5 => 10.6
